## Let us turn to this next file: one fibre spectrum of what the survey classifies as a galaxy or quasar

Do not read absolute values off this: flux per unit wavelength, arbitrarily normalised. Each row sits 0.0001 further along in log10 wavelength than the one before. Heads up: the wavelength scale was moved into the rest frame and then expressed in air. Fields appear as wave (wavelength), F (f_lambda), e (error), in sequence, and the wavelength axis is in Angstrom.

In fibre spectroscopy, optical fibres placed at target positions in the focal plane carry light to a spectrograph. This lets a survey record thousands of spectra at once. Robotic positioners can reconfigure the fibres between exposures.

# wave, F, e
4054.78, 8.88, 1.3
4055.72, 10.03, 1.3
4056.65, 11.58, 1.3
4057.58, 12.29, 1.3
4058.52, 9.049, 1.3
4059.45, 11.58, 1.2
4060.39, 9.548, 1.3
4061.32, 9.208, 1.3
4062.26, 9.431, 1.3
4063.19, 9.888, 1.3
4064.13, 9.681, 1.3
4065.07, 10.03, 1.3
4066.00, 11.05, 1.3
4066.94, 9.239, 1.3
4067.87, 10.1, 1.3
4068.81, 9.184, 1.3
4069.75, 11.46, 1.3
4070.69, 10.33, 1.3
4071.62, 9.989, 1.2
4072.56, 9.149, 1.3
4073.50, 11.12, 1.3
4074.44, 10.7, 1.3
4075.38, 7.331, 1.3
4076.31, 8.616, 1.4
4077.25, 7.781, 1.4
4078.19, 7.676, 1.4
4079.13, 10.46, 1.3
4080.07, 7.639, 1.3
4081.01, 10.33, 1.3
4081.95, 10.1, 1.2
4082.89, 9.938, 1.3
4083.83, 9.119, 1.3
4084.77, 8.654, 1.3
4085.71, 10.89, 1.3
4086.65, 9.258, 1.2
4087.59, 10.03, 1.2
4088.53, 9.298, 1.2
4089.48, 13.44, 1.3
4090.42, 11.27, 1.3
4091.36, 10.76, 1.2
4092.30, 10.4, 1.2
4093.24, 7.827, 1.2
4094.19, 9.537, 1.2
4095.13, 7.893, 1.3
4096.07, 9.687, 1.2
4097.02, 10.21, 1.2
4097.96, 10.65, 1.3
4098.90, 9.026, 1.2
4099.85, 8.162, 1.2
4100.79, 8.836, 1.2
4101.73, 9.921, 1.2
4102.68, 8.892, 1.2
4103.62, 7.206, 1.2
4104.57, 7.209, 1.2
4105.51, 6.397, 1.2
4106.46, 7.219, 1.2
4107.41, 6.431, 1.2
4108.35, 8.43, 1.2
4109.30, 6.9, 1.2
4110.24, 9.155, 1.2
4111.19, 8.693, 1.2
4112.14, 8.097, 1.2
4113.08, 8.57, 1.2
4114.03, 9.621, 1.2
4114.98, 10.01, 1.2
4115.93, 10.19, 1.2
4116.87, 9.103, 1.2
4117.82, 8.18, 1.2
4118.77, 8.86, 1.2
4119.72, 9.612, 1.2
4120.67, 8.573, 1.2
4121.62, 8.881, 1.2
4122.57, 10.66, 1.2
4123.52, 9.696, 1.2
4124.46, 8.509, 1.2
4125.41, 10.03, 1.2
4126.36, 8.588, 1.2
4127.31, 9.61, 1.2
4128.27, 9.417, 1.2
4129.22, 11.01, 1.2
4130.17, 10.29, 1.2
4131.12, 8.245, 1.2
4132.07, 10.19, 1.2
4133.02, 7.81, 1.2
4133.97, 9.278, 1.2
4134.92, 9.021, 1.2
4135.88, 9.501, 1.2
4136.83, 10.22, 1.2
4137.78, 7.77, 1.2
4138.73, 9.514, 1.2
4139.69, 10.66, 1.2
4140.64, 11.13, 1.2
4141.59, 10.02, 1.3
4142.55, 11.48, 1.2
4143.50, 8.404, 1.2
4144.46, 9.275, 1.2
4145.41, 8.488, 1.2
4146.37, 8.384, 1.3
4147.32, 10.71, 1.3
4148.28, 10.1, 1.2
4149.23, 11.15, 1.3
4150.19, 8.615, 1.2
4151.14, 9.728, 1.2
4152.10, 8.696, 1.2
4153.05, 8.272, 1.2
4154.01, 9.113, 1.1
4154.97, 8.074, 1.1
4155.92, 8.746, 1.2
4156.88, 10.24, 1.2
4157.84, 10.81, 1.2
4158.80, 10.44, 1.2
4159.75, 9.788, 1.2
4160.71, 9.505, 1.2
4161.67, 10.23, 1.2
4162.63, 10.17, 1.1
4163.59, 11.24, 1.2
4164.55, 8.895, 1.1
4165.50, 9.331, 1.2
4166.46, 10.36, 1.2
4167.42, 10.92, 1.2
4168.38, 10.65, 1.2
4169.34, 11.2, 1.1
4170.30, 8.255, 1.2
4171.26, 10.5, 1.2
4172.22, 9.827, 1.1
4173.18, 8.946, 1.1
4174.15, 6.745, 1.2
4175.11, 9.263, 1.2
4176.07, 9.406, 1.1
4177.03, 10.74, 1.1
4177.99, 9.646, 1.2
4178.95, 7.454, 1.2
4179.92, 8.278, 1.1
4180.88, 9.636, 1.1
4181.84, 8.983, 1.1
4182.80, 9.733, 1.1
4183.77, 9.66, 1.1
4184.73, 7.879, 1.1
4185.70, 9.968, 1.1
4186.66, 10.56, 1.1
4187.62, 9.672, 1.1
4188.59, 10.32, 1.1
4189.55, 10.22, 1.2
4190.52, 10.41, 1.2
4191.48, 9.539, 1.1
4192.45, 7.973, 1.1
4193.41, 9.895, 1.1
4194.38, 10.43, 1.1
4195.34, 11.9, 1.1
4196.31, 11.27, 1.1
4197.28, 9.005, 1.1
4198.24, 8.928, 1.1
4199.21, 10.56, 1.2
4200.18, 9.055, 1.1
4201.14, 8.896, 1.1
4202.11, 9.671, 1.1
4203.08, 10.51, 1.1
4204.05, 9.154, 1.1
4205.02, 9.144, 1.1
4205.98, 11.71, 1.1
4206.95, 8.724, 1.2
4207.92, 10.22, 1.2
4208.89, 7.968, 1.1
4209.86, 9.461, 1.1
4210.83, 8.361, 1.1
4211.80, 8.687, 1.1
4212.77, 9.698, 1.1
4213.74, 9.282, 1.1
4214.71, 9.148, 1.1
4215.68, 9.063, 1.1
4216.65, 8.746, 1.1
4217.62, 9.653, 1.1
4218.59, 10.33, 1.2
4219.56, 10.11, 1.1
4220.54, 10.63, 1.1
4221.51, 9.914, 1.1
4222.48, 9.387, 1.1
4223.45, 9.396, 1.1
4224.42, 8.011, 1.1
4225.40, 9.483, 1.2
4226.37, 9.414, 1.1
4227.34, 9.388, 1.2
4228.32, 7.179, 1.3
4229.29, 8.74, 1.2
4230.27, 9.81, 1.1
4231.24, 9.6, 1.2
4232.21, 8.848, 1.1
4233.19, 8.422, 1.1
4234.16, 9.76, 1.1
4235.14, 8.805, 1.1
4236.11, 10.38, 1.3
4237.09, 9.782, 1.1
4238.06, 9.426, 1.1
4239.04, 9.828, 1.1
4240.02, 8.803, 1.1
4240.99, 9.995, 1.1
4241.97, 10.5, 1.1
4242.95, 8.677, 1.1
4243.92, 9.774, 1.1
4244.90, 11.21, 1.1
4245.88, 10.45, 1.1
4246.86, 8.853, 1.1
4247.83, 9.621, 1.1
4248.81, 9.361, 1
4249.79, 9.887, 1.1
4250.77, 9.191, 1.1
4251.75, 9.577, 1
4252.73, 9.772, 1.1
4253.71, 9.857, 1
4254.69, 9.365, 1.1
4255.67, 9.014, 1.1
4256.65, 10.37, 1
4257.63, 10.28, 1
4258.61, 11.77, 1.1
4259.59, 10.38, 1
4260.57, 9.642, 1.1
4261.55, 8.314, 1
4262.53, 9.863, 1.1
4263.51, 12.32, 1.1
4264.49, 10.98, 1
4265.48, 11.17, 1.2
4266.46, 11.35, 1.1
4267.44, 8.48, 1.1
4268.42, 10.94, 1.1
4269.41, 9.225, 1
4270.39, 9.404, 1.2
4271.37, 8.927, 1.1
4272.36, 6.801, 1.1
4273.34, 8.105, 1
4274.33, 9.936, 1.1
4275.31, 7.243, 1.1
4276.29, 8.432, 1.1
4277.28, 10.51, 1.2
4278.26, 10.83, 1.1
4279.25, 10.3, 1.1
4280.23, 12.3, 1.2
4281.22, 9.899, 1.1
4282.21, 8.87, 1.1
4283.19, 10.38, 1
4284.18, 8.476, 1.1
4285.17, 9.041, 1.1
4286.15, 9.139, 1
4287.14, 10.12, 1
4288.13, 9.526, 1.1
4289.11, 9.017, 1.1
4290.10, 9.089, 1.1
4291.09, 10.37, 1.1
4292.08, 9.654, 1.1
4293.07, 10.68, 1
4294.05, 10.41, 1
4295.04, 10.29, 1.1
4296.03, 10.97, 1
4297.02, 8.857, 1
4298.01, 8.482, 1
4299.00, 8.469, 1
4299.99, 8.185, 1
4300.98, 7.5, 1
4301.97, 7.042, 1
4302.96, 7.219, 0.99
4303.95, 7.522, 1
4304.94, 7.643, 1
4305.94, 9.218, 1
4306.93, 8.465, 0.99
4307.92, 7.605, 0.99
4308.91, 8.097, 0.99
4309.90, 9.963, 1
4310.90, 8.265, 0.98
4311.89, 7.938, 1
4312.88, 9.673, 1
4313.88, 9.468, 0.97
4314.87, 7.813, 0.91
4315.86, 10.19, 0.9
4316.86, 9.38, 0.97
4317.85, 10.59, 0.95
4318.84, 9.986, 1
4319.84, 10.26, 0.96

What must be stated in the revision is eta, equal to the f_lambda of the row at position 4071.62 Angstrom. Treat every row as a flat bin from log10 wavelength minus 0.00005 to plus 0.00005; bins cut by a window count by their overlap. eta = 9.989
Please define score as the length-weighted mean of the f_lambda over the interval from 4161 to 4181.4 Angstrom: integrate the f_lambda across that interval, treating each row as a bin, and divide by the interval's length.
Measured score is 9.6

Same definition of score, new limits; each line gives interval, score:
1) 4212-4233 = 9.3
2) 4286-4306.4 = 9.0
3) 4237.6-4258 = 9.7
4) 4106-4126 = 8.8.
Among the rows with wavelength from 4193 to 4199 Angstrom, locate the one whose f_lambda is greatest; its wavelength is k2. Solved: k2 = 4195.34 Angstrom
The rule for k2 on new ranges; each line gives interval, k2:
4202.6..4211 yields 4205.98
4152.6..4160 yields 4157.84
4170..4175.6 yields 4171.26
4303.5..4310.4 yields 4309.90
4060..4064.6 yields 4063.19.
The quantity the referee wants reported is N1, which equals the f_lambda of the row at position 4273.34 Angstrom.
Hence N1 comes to 8.105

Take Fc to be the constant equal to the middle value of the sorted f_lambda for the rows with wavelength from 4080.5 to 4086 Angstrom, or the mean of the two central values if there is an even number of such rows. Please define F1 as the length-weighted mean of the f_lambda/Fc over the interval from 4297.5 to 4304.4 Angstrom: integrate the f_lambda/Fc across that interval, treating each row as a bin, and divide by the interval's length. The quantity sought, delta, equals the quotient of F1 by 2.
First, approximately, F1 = 0.776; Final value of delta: 0.39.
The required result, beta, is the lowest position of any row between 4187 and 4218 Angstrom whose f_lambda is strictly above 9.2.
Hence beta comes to 4187.62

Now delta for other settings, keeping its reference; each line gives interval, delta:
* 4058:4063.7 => 0.49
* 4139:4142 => 0.53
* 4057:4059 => 0.54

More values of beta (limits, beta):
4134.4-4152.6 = 4135.88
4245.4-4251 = 4245.88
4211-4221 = 4212.77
